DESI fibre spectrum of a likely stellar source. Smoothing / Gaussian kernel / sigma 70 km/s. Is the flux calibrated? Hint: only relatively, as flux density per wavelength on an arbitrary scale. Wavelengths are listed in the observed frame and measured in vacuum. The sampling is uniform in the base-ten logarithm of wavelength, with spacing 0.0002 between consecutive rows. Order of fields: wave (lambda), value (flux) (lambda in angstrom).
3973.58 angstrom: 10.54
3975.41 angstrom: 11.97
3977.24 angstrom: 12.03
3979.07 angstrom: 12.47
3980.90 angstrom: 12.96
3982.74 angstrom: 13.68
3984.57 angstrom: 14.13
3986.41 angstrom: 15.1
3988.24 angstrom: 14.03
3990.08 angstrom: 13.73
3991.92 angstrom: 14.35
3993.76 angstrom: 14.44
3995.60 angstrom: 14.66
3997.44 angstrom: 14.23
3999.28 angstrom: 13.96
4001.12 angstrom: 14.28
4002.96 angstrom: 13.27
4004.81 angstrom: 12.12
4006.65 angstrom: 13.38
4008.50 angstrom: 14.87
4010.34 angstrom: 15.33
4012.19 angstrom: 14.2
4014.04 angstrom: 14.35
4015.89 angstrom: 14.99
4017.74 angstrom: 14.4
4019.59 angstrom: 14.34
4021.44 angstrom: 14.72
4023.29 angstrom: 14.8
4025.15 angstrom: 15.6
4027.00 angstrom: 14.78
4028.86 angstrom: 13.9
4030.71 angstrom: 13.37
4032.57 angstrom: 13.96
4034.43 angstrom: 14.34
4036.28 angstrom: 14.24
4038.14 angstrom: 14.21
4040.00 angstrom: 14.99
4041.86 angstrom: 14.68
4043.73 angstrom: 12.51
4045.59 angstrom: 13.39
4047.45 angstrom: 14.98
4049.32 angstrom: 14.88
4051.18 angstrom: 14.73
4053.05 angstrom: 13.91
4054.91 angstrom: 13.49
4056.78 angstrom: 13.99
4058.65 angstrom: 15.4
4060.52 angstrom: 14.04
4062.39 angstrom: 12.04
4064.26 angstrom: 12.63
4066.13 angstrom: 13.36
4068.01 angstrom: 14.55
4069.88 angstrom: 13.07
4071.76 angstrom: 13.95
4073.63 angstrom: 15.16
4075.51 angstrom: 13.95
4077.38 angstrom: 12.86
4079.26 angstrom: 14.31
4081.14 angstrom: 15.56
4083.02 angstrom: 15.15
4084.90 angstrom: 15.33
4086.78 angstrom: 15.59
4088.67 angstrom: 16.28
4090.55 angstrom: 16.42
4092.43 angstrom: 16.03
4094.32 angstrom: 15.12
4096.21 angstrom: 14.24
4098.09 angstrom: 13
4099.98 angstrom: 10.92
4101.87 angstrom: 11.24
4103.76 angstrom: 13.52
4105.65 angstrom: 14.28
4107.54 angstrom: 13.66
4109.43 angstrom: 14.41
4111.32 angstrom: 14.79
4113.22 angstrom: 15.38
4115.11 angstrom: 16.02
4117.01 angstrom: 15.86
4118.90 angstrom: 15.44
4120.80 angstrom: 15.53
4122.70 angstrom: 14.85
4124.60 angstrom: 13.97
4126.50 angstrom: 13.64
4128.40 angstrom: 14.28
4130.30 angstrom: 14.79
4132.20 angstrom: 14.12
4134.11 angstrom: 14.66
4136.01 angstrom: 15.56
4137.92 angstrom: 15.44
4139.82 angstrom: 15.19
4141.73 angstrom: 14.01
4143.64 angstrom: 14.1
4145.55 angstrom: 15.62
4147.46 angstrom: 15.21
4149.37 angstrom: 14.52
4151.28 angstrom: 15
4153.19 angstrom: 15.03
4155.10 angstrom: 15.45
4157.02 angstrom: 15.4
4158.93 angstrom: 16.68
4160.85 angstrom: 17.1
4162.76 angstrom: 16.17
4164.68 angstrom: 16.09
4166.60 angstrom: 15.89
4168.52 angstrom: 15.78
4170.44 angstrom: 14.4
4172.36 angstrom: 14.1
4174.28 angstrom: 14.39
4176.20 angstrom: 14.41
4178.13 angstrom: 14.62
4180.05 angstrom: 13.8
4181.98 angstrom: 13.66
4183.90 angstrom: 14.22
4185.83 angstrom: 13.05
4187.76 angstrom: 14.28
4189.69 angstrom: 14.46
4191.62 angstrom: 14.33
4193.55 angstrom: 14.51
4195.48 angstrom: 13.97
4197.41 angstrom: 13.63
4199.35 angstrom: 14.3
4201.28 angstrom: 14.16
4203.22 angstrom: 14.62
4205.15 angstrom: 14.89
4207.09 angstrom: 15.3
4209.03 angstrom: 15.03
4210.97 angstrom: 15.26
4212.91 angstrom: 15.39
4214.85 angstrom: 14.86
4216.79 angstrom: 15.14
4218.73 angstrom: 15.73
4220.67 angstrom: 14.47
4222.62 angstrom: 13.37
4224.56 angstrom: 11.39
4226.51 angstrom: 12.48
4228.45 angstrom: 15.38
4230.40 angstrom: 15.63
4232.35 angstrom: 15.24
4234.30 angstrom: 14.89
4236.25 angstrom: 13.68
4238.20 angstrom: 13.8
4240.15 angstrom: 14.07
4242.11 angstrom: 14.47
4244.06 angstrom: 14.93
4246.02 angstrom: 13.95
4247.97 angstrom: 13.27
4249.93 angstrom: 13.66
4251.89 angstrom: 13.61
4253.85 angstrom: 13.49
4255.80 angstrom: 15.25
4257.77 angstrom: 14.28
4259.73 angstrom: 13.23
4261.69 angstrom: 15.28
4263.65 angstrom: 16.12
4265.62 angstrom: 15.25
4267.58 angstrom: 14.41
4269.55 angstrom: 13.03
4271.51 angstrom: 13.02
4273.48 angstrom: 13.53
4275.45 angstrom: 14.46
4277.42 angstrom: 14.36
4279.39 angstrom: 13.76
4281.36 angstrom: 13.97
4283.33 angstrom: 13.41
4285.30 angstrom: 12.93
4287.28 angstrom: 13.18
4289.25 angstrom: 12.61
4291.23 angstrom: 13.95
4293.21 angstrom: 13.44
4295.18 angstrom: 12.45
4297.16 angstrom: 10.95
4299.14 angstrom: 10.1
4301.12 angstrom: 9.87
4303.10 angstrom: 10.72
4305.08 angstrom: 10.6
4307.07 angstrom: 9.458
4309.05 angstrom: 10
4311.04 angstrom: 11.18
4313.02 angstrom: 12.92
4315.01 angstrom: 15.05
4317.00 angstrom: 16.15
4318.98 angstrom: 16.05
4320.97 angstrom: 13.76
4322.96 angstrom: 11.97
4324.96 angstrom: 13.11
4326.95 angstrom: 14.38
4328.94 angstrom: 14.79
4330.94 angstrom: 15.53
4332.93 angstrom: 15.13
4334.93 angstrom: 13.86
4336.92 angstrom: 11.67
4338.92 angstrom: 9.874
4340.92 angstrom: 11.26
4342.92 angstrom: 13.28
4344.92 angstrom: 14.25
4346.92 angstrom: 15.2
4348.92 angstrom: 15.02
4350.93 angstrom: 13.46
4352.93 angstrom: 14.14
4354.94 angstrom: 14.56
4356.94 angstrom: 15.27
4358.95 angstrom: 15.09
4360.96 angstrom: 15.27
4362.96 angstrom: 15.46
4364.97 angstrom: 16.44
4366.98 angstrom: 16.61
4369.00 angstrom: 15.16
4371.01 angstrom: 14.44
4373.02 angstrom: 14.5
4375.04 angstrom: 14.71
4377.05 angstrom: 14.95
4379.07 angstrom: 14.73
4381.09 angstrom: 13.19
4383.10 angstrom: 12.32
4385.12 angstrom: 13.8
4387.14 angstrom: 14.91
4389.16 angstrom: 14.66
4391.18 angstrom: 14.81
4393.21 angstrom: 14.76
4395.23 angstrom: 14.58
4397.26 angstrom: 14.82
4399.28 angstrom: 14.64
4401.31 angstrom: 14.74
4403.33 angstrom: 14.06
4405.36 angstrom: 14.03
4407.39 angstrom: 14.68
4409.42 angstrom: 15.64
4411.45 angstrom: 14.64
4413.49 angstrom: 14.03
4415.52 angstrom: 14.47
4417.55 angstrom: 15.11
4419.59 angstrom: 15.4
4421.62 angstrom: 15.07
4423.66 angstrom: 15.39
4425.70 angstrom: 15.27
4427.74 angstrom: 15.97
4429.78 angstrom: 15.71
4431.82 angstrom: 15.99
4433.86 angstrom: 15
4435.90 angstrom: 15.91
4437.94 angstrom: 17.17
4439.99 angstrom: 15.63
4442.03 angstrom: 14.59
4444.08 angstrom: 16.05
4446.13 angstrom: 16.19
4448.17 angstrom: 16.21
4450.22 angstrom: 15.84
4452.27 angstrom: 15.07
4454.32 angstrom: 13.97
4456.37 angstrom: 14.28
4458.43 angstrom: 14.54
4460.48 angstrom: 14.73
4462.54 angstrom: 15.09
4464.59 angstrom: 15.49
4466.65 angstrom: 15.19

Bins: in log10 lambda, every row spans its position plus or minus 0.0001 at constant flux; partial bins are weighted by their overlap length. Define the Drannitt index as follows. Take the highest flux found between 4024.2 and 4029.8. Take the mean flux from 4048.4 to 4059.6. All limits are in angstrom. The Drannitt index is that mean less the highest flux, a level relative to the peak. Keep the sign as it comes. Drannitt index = -1.2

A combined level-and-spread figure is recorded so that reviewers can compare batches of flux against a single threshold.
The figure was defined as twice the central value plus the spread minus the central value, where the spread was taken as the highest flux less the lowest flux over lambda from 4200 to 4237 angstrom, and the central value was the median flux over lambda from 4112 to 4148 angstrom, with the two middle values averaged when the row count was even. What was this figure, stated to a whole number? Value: 20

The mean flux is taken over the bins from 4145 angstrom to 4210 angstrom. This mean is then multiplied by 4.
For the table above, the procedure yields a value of 59.3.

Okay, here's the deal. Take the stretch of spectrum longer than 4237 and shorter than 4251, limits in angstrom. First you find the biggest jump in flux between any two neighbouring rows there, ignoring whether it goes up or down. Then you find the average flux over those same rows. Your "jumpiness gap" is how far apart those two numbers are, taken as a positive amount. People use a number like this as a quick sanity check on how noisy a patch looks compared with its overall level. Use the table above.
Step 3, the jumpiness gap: 13.0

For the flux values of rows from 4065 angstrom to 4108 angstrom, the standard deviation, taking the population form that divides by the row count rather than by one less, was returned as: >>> 1.4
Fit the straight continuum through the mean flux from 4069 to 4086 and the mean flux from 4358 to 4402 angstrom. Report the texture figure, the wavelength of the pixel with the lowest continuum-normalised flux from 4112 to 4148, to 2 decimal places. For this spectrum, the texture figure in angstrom 4126.50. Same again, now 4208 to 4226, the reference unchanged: 4224.56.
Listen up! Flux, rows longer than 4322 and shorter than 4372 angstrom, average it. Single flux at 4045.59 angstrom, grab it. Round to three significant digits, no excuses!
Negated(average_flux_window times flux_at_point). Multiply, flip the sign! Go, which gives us -190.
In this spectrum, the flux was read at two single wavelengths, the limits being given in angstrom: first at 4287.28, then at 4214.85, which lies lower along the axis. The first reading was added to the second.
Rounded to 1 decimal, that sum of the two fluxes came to 28.0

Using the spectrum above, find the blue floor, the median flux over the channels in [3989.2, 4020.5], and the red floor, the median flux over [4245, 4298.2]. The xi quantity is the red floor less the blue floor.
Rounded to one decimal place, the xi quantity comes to -0.7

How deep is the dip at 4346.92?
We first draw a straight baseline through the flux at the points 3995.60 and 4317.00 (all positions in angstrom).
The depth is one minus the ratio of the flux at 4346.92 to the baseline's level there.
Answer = 0.067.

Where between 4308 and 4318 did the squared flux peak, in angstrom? 4317.00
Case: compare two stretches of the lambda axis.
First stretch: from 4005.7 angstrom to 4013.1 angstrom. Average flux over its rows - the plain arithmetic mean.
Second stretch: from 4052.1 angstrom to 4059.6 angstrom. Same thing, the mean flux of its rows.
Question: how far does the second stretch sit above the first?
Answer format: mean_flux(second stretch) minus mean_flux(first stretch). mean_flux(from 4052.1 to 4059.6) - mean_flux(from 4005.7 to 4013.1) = -0.25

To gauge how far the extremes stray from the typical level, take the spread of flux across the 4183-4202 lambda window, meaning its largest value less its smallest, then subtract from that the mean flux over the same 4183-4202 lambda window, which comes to -12.6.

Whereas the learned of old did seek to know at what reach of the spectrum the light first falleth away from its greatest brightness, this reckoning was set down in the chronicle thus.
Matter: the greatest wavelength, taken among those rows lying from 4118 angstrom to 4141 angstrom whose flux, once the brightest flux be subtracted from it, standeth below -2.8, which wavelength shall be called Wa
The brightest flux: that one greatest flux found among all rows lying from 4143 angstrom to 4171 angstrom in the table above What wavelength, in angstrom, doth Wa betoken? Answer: 4132.20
